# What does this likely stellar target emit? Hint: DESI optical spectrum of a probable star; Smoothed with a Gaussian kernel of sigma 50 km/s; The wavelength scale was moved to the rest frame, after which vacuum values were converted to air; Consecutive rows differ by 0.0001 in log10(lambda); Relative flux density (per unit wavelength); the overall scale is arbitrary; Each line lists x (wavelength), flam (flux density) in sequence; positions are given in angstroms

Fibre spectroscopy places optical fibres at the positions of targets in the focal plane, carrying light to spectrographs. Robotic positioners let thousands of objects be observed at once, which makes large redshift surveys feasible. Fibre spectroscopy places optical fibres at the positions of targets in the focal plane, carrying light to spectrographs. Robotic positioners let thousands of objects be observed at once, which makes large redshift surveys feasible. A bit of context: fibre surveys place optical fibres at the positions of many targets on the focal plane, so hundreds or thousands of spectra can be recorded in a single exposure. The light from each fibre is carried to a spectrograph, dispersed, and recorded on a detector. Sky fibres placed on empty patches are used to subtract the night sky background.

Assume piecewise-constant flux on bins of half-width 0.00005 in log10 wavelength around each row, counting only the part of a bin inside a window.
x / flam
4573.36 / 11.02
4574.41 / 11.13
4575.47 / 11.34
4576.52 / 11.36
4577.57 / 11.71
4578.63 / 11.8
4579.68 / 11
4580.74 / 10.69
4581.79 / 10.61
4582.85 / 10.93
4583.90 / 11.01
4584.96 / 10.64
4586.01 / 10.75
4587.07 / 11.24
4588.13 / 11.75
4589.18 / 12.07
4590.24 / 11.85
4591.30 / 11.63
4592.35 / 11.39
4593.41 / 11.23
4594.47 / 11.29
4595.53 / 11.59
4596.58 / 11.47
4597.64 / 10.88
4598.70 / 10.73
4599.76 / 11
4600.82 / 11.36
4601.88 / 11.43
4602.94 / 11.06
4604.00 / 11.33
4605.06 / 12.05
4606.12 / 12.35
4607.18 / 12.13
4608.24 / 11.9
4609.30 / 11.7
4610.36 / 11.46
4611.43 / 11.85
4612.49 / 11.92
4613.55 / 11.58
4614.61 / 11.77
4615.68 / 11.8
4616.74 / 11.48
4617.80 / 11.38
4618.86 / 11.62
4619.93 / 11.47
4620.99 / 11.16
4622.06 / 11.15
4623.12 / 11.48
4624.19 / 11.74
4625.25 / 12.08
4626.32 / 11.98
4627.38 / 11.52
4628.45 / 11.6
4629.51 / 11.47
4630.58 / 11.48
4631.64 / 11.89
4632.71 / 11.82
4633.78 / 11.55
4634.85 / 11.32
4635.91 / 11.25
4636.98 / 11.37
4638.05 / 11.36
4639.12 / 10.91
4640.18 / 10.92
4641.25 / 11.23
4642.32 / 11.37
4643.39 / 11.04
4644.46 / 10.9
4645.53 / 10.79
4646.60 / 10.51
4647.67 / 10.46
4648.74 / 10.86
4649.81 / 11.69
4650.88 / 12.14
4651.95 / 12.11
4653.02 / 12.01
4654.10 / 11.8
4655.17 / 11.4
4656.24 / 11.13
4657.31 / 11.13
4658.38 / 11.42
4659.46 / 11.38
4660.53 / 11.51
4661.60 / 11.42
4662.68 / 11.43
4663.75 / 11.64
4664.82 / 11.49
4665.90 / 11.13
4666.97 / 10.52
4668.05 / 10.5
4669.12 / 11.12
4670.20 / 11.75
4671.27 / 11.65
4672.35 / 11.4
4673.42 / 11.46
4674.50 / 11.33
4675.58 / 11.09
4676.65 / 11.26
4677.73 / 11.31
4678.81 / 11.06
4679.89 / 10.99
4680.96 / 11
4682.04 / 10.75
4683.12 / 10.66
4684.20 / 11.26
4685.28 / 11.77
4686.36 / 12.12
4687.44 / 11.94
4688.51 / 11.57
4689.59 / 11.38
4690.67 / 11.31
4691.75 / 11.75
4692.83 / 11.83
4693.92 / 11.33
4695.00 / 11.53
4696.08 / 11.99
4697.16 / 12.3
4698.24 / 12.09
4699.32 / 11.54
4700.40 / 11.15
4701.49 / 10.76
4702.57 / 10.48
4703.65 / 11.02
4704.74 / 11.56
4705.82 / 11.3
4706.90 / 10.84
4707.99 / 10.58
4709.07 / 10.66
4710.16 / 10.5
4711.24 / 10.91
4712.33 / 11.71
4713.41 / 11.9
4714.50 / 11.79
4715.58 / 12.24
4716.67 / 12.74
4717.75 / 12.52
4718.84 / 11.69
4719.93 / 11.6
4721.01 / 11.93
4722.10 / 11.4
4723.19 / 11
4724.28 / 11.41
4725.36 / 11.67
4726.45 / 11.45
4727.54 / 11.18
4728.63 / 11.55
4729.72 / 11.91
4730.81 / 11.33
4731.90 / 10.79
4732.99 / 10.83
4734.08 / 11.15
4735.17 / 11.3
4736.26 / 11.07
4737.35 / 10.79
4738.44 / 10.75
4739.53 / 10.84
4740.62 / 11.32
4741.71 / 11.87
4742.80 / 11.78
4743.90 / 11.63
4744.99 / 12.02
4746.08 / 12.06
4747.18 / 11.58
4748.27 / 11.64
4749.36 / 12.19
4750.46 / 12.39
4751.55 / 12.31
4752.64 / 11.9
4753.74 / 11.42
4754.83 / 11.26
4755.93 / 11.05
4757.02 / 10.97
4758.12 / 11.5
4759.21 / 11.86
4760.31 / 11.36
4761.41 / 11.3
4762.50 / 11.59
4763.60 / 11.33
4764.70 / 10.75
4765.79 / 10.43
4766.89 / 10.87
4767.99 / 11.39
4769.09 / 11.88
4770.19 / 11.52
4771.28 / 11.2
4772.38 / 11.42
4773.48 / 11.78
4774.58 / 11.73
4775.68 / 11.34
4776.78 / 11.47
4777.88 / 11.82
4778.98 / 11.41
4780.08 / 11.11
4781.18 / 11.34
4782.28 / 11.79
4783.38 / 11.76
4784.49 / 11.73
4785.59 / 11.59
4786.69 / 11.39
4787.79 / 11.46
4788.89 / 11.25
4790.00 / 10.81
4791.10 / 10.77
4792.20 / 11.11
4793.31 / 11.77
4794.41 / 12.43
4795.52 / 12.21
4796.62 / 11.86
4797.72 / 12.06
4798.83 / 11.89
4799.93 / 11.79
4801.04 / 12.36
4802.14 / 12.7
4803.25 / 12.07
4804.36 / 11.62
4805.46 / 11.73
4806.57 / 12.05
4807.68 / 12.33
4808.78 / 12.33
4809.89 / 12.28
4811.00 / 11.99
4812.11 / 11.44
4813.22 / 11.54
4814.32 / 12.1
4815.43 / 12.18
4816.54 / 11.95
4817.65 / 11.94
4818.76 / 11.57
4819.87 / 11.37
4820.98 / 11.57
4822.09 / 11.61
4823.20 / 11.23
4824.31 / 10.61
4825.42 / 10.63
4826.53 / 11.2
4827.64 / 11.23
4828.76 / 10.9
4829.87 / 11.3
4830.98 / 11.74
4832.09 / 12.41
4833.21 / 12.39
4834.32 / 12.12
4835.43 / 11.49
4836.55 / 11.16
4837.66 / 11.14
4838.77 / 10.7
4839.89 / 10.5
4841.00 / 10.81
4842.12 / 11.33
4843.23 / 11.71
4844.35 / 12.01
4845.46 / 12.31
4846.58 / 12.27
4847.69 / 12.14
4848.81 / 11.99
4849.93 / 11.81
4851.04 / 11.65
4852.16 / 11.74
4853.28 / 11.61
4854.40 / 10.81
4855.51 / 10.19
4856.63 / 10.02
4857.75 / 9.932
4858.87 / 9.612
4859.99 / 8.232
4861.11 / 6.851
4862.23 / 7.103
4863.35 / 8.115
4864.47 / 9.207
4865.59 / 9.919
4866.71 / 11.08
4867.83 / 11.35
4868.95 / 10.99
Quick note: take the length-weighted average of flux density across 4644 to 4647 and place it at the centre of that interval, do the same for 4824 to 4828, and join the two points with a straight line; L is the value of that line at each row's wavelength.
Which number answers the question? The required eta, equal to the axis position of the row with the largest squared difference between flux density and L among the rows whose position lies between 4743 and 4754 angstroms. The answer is 4750.46 angstroms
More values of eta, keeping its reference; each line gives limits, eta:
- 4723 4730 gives 4729.72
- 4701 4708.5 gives 4704.74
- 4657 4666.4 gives 4663.75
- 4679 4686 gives 4685.28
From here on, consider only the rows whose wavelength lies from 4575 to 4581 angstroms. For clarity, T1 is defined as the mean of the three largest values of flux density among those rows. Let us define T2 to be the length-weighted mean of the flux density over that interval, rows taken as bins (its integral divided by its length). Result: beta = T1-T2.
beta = 0.28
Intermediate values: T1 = 11.62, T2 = 11.3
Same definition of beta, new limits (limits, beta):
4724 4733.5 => 0.36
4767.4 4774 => 0.20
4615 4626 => 0.33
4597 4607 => 0.56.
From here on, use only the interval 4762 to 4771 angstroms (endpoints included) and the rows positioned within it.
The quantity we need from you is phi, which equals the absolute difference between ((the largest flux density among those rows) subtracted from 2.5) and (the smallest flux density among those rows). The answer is 19.8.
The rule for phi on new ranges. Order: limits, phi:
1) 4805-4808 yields 21.6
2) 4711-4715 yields 20.3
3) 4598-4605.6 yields 20.3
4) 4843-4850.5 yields 21.5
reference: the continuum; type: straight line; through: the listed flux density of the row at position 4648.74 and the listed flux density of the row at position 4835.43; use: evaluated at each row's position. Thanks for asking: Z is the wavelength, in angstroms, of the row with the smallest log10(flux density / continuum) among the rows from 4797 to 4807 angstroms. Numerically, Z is 4804.36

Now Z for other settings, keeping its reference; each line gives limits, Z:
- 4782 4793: 4791.10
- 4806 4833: 4824.31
